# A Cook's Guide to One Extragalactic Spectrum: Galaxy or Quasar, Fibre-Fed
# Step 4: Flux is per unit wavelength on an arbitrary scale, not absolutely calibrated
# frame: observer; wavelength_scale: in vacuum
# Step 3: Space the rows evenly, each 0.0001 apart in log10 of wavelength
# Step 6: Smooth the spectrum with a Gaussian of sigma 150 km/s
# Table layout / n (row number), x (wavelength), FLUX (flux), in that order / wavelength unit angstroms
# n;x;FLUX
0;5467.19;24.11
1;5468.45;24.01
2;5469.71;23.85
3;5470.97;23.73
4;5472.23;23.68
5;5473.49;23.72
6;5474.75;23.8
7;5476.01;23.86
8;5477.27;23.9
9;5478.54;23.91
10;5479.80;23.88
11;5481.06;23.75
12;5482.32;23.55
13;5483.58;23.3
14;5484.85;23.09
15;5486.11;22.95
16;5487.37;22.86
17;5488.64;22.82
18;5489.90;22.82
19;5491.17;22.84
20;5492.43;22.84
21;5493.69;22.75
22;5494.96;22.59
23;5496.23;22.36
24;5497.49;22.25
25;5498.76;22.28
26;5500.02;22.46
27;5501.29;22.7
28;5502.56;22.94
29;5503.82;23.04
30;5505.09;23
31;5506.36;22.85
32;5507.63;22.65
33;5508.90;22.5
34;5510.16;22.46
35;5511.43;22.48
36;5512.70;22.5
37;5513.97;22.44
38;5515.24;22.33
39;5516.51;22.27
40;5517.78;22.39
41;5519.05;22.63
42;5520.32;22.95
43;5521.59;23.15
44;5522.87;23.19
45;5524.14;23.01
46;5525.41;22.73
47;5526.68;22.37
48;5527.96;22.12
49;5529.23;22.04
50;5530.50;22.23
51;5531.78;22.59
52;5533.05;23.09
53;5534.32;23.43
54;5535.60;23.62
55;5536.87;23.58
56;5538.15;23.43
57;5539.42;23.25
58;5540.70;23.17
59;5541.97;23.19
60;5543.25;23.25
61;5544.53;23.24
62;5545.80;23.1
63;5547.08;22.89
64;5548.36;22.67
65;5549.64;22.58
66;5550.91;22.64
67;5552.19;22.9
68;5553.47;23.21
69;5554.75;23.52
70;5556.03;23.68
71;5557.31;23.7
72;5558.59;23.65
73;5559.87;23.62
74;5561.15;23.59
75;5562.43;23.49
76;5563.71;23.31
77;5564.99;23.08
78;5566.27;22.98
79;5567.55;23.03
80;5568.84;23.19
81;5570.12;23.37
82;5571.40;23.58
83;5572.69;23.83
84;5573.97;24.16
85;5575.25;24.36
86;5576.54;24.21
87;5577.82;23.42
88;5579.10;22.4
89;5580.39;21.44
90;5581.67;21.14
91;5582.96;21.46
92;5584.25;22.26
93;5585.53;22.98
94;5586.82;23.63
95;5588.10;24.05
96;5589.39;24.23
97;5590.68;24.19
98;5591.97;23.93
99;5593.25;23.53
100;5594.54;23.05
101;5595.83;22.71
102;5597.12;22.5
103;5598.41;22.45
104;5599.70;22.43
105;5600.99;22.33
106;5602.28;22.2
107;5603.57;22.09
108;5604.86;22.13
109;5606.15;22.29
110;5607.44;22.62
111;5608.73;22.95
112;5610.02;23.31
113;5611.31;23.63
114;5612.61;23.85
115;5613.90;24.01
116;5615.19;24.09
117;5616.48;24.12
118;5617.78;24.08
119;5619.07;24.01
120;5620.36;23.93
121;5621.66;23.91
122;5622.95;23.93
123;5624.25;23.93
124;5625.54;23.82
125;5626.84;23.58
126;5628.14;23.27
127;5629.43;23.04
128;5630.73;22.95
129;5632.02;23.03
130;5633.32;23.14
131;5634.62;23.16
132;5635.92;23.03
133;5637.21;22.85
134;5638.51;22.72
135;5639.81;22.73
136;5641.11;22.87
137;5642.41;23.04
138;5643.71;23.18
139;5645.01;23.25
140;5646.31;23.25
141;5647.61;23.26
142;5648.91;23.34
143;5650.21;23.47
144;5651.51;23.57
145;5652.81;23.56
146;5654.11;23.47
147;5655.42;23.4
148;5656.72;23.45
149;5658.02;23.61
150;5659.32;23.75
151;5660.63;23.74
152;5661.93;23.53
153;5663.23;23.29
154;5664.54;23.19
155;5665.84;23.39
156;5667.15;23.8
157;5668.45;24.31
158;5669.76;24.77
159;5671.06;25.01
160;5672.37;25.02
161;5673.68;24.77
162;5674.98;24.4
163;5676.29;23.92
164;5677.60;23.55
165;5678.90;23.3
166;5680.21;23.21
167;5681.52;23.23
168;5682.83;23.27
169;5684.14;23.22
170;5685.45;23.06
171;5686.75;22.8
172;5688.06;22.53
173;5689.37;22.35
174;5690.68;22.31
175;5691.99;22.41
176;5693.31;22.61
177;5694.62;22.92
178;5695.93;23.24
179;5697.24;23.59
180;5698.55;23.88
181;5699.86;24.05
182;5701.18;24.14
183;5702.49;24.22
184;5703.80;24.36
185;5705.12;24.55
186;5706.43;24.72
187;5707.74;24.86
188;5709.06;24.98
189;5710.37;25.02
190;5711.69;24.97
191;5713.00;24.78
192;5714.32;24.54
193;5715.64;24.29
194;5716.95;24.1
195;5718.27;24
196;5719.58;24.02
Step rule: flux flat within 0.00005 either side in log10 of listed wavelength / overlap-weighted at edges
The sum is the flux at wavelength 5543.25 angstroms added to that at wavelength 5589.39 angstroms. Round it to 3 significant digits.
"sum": 47.5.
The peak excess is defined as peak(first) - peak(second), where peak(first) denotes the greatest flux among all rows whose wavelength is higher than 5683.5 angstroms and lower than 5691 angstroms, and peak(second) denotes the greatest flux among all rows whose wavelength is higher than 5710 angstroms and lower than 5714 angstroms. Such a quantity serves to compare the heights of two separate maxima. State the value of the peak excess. -1.8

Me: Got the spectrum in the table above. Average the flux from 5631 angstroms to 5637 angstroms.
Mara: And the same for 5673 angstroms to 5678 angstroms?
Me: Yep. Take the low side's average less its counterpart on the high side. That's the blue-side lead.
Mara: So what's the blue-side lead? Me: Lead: -1.1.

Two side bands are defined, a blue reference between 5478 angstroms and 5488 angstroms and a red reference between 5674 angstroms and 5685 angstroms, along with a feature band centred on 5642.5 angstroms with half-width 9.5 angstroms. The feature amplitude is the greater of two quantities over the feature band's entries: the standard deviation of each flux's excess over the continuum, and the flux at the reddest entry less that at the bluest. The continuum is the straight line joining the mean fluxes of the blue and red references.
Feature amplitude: 0.4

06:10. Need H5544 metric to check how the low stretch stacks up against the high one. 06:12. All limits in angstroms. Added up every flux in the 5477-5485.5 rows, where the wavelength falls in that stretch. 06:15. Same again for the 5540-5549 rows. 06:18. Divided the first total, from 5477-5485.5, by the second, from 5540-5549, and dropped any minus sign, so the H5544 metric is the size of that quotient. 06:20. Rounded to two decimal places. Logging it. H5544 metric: 1.02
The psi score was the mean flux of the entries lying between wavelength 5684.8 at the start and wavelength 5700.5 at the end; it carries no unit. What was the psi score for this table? 23.0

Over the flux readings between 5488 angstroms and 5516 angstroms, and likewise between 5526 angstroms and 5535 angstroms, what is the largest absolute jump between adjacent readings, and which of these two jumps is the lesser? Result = 0.24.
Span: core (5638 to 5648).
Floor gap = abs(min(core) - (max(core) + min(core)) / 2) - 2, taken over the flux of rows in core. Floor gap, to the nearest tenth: -1.7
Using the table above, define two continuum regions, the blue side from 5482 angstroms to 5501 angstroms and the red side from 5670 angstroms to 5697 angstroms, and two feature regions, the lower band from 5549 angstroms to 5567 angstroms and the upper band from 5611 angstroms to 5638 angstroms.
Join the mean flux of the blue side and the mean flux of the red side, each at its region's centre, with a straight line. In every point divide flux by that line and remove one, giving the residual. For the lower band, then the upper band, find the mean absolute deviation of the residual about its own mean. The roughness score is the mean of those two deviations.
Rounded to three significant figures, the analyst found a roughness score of 0.0162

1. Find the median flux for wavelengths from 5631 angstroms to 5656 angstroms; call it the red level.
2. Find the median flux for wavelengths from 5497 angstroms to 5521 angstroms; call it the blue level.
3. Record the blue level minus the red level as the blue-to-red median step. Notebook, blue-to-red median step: -0.7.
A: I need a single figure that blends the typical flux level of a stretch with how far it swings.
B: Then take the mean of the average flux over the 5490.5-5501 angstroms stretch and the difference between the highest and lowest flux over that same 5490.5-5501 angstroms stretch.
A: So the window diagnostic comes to 11.57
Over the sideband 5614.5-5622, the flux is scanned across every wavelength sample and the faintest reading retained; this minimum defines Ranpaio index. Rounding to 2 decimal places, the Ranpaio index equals 23.91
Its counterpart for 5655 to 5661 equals 23.40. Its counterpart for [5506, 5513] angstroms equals 22.46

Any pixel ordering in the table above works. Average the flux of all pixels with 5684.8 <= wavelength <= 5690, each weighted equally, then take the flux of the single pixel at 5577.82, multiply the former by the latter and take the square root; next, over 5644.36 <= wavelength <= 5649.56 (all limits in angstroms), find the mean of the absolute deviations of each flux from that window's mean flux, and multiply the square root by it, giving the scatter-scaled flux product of 1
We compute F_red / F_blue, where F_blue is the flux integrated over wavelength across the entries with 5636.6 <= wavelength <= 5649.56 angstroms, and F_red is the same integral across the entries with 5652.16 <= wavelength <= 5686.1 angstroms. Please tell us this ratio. 2.7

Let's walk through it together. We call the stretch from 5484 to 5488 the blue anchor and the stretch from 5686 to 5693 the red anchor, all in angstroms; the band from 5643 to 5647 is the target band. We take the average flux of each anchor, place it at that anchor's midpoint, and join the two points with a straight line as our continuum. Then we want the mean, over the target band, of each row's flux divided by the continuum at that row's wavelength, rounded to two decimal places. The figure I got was 1.03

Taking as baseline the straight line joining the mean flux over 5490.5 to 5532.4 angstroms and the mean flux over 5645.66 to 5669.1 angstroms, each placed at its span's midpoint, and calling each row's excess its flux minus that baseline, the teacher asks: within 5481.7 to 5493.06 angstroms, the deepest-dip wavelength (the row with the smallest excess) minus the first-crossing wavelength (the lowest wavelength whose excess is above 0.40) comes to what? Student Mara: 7.6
